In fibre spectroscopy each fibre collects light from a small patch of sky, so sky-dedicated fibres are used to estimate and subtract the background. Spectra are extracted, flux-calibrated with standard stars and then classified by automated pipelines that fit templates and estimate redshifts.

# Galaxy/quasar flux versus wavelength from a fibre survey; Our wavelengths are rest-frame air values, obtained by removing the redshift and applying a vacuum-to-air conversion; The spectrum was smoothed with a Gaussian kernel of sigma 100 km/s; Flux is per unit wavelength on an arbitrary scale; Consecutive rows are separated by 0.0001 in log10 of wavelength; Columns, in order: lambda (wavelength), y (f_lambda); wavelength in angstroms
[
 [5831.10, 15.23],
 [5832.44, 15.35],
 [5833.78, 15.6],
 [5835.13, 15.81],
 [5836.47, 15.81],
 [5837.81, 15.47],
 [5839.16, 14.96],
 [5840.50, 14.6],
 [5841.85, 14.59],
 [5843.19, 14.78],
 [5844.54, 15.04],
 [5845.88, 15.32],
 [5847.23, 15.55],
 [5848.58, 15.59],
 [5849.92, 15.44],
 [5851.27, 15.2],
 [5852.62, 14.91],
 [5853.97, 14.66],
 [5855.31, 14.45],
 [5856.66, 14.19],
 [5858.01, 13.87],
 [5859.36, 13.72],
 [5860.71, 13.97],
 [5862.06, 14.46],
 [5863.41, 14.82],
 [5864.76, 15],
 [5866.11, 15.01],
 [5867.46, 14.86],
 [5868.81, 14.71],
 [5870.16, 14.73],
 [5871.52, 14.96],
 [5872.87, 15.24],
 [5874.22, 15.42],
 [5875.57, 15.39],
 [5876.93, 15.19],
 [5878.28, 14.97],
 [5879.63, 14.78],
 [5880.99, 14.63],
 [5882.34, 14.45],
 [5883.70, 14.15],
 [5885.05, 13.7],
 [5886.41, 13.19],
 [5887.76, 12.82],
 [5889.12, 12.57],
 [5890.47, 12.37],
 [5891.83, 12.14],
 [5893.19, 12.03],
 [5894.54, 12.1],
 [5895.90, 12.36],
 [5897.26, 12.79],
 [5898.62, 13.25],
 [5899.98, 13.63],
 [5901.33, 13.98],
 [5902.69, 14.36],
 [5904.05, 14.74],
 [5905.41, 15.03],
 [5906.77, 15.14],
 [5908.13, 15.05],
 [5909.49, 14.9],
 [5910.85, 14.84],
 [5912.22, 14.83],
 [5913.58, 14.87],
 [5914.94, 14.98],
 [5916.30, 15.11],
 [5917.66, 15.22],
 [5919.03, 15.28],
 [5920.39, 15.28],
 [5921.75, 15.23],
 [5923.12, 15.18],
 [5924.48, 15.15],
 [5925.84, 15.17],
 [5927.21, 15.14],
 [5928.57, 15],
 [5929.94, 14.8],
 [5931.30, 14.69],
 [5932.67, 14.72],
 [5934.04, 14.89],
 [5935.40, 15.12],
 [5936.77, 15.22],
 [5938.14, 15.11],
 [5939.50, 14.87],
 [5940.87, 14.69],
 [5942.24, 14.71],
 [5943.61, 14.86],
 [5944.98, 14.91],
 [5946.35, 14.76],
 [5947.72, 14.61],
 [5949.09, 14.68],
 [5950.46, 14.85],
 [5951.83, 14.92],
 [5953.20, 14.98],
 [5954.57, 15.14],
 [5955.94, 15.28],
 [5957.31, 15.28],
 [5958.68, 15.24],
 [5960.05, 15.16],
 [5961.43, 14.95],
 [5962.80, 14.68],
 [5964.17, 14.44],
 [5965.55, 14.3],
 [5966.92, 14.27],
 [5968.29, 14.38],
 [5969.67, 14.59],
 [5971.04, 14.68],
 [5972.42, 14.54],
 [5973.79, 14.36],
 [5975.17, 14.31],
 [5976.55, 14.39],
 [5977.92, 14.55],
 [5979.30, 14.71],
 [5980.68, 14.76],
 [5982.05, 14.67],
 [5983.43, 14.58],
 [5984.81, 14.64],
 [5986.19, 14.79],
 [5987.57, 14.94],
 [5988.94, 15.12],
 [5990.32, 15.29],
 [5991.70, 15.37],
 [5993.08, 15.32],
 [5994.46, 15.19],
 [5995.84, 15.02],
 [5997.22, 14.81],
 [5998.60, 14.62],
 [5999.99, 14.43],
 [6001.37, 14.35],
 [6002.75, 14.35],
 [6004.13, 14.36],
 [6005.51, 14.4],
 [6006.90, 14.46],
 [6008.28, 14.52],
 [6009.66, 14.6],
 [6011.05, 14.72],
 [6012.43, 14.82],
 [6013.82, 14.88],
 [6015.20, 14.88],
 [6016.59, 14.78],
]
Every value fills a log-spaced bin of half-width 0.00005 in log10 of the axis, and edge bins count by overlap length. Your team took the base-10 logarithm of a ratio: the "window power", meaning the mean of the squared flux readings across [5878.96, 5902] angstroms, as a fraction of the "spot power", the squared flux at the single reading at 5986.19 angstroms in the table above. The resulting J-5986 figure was -0.095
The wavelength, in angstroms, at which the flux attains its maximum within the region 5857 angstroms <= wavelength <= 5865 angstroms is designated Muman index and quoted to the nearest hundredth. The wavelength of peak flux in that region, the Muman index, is 5864.76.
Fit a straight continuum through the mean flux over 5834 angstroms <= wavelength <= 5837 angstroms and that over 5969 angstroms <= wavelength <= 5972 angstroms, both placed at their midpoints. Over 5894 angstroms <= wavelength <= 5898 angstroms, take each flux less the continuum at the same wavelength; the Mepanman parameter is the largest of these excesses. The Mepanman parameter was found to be -2.5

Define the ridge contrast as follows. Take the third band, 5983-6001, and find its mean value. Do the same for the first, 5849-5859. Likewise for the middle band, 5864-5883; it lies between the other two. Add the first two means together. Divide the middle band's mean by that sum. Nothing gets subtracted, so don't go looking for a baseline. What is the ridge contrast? 0.505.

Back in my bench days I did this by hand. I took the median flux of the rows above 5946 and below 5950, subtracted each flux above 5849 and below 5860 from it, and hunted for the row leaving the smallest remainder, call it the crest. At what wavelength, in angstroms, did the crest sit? 5849.92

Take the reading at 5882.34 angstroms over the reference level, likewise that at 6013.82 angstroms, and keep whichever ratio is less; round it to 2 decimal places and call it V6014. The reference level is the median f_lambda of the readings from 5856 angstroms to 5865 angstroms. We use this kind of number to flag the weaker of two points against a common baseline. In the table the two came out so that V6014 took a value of 1.02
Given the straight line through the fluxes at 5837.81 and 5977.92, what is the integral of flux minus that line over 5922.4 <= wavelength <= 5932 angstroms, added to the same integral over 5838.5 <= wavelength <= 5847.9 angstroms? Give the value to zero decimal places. -3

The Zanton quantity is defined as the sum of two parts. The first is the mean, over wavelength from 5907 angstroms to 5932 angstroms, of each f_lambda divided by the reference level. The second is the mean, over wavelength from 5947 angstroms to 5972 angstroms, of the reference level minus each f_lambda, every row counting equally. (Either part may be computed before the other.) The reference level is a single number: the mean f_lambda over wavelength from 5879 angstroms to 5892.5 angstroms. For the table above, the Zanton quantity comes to -0.21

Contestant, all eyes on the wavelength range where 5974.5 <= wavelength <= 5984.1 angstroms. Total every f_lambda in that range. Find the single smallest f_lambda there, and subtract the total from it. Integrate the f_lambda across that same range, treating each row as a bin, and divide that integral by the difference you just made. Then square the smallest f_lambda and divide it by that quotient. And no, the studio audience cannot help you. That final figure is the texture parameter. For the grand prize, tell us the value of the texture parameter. -128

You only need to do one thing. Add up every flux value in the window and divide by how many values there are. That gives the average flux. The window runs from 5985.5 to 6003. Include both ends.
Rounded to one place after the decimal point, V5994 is 14.9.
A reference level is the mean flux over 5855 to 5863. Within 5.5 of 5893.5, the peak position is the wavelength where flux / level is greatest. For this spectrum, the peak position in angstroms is 5898.62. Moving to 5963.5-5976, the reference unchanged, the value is 5971.04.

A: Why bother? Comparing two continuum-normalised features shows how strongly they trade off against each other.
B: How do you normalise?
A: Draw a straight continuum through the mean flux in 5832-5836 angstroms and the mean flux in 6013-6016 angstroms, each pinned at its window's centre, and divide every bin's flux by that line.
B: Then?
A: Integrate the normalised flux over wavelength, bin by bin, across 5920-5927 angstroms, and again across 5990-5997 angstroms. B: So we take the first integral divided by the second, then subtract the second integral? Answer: -6.1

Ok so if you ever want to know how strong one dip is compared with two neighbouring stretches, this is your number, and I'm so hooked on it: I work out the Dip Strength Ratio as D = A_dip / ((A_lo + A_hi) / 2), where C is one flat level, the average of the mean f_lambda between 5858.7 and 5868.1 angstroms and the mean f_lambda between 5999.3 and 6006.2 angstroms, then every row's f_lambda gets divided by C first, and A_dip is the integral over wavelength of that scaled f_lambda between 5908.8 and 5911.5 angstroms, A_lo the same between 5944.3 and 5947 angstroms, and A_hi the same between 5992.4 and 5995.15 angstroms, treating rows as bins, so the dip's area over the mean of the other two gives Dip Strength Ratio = 0.98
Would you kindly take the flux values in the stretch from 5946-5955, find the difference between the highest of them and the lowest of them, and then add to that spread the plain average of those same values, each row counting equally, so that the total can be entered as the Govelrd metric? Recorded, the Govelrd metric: 15.4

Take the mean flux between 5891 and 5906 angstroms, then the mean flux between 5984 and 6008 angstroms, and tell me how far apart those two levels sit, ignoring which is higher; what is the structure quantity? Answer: 1.5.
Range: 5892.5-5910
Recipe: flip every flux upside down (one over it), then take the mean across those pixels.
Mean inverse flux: 0.073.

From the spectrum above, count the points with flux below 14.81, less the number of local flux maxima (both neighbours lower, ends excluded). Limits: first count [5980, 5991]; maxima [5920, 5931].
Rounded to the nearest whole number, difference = 4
